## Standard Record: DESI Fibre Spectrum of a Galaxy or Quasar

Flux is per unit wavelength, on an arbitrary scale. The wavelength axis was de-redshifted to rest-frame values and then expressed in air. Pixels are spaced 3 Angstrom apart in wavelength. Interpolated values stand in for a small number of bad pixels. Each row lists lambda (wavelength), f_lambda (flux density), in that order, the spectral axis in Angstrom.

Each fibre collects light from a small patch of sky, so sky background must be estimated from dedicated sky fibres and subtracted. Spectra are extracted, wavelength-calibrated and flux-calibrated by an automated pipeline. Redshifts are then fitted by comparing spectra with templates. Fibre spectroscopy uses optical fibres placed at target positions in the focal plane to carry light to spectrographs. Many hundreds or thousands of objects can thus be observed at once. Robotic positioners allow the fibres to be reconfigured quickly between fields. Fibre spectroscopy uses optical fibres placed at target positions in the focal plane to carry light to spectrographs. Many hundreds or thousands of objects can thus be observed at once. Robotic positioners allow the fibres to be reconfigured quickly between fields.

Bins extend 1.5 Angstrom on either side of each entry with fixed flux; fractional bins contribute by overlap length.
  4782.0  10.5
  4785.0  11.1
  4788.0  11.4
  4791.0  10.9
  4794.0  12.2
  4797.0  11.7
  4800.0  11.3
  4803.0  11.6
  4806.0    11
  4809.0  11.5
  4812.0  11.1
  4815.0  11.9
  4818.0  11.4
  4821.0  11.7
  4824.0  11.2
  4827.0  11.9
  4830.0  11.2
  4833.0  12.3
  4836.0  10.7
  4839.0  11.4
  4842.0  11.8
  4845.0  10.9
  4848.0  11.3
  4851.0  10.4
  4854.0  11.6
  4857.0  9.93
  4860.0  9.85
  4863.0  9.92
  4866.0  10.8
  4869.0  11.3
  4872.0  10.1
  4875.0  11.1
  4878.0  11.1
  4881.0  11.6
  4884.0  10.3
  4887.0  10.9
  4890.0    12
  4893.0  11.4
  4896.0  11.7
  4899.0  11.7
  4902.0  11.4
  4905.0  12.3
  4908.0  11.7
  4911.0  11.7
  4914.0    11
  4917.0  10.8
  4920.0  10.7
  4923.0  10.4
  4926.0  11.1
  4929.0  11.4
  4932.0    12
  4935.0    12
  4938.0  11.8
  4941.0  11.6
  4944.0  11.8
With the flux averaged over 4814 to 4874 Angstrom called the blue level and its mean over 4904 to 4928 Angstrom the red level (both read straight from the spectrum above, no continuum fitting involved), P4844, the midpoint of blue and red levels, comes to 11.1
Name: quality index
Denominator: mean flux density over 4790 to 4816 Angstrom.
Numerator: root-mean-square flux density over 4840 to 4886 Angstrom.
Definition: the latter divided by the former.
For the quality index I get 0.94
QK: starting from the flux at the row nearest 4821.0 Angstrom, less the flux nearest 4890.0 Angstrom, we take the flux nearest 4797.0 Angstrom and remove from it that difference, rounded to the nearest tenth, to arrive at 12.0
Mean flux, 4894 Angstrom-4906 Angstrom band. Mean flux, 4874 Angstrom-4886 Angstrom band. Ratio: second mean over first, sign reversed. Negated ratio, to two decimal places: -0.94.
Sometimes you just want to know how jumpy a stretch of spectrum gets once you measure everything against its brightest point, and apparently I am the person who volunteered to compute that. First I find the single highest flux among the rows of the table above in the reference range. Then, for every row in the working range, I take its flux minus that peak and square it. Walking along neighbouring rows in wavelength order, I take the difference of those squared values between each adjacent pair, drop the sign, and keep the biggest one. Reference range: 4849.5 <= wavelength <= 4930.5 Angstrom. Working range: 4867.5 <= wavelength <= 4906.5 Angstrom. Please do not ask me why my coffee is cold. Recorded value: 3.8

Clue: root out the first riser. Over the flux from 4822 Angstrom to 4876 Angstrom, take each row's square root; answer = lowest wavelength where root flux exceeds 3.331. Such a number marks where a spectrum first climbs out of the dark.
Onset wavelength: 4824.0 Angstrom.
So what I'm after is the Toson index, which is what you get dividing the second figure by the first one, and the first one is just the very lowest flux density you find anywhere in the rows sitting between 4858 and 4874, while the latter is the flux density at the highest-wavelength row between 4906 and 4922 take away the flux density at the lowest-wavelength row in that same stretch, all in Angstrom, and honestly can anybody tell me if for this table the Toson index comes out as -0.10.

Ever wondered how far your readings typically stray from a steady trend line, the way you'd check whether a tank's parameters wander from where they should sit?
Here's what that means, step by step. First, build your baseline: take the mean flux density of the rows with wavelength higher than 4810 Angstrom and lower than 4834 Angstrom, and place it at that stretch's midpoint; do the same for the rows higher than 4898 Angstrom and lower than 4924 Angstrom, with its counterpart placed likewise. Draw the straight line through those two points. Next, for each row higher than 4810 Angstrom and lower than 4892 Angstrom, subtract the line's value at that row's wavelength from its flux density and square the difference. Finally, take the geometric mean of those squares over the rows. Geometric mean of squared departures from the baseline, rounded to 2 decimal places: 0.19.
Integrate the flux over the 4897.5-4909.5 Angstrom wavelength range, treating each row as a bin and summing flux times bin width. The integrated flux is 141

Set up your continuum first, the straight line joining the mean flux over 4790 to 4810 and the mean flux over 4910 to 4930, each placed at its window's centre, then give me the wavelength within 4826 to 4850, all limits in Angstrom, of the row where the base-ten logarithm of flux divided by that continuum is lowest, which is 4836.0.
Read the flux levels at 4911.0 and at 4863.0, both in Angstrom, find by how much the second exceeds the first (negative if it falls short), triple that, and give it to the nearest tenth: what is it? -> -5.3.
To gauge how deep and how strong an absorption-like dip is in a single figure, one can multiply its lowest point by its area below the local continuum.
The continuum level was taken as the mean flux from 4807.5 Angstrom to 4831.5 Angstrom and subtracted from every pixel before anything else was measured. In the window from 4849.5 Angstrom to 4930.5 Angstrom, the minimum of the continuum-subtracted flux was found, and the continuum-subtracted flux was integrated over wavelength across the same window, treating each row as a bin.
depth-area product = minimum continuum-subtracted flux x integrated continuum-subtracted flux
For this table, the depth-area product 59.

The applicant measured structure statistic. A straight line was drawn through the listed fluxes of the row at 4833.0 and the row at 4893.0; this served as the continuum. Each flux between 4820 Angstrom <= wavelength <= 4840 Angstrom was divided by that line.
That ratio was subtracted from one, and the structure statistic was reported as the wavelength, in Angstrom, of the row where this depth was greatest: 4836.0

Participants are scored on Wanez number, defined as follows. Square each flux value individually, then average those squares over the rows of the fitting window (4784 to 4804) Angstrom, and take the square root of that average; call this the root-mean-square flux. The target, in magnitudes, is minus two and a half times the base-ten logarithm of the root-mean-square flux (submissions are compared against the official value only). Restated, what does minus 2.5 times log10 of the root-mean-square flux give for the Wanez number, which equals -2.65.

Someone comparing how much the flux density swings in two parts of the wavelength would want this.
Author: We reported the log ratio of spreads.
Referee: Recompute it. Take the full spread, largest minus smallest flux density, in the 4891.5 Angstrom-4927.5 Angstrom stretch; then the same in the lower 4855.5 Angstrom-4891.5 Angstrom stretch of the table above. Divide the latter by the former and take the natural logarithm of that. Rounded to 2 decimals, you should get 0.12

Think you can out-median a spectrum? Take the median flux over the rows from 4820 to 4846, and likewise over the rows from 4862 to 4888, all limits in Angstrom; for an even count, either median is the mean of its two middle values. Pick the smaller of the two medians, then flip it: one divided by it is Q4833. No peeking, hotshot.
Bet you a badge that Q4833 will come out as 0.0917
